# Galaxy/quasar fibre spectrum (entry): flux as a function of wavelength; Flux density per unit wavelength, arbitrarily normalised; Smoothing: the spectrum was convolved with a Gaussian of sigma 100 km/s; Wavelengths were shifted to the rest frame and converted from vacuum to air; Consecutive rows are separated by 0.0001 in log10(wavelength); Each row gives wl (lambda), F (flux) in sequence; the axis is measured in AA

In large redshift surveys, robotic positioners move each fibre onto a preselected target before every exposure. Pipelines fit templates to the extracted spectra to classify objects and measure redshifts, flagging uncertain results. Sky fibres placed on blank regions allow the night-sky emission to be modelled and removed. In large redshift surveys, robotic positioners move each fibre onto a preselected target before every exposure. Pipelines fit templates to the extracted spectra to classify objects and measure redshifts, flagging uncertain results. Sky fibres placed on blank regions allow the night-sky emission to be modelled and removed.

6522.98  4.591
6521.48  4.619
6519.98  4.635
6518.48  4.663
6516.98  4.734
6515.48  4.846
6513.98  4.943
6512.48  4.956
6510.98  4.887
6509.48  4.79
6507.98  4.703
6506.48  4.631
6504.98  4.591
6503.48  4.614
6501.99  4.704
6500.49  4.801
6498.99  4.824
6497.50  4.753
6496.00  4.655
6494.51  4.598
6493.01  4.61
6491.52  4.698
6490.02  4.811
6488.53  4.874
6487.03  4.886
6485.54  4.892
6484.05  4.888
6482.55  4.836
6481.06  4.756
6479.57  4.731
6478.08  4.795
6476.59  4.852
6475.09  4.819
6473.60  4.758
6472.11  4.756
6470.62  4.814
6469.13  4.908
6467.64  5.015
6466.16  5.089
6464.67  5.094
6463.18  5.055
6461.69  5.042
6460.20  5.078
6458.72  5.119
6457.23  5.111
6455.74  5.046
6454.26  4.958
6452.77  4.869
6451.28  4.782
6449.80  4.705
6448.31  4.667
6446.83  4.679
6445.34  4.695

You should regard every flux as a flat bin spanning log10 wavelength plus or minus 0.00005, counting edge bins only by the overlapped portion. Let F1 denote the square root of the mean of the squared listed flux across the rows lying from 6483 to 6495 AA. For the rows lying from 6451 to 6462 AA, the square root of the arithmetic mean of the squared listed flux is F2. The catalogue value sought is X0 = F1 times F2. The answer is 23.9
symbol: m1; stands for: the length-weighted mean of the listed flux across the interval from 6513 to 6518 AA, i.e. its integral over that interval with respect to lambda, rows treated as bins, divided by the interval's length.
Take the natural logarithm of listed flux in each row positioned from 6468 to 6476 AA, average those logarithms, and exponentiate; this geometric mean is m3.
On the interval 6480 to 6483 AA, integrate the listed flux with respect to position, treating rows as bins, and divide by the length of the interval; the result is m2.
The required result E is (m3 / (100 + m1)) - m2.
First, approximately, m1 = 4.84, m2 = 4.79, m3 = 4.81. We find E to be -4.75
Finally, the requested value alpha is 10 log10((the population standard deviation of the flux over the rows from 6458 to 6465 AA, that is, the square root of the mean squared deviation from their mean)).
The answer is -15.6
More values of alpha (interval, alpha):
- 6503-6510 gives -11.4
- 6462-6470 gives -11.7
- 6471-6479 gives -14.4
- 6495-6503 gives -12.1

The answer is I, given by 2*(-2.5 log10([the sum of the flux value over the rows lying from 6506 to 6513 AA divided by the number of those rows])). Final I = -3.40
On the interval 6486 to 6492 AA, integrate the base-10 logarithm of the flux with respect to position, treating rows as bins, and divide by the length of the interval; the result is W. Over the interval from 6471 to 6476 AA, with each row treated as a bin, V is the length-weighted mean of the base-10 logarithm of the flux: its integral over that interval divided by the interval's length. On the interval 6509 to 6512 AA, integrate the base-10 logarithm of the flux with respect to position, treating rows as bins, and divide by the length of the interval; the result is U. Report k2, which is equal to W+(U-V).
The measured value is 0.690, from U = 0.686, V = 0.679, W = 0.683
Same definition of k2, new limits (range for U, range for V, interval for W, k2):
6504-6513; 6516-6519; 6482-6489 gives 0.690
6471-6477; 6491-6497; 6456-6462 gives 0.719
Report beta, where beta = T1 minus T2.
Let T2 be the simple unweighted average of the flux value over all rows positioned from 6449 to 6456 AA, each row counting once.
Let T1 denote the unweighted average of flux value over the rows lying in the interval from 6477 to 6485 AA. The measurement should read -0.1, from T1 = 4.80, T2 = 4.87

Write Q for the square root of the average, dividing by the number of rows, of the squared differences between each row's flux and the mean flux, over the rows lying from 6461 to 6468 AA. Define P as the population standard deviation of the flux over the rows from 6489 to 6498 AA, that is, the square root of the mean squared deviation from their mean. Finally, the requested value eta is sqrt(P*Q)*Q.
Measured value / 0.001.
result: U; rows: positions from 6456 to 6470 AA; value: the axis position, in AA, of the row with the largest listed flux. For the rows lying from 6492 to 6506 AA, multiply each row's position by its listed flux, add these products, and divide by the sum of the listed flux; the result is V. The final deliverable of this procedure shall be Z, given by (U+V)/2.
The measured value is 6478.9 AA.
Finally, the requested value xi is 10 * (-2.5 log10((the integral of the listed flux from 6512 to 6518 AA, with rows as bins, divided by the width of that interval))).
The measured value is -17.2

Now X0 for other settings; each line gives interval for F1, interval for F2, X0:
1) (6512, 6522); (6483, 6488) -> 23.3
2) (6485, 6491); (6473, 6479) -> 23.4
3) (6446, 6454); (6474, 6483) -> 22.7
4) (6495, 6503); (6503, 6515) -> 22.6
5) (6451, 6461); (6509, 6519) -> 24.1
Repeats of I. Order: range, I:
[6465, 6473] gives -3.46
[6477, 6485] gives -3.41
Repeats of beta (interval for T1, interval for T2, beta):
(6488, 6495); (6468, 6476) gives -0.1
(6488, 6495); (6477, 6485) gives -0.1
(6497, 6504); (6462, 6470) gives -0.3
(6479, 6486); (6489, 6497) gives 0.1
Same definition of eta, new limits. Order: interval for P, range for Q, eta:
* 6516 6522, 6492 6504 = 0.005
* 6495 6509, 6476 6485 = 0.004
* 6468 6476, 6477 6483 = 0.002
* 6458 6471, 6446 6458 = 0.020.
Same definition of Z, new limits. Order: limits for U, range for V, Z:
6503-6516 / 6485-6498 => 6502.0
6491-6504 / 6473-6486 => 6489.3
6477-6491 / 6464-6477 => 6478.0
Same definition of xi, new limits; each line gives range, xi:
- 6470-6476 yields -17.0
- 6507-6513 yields -17.1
